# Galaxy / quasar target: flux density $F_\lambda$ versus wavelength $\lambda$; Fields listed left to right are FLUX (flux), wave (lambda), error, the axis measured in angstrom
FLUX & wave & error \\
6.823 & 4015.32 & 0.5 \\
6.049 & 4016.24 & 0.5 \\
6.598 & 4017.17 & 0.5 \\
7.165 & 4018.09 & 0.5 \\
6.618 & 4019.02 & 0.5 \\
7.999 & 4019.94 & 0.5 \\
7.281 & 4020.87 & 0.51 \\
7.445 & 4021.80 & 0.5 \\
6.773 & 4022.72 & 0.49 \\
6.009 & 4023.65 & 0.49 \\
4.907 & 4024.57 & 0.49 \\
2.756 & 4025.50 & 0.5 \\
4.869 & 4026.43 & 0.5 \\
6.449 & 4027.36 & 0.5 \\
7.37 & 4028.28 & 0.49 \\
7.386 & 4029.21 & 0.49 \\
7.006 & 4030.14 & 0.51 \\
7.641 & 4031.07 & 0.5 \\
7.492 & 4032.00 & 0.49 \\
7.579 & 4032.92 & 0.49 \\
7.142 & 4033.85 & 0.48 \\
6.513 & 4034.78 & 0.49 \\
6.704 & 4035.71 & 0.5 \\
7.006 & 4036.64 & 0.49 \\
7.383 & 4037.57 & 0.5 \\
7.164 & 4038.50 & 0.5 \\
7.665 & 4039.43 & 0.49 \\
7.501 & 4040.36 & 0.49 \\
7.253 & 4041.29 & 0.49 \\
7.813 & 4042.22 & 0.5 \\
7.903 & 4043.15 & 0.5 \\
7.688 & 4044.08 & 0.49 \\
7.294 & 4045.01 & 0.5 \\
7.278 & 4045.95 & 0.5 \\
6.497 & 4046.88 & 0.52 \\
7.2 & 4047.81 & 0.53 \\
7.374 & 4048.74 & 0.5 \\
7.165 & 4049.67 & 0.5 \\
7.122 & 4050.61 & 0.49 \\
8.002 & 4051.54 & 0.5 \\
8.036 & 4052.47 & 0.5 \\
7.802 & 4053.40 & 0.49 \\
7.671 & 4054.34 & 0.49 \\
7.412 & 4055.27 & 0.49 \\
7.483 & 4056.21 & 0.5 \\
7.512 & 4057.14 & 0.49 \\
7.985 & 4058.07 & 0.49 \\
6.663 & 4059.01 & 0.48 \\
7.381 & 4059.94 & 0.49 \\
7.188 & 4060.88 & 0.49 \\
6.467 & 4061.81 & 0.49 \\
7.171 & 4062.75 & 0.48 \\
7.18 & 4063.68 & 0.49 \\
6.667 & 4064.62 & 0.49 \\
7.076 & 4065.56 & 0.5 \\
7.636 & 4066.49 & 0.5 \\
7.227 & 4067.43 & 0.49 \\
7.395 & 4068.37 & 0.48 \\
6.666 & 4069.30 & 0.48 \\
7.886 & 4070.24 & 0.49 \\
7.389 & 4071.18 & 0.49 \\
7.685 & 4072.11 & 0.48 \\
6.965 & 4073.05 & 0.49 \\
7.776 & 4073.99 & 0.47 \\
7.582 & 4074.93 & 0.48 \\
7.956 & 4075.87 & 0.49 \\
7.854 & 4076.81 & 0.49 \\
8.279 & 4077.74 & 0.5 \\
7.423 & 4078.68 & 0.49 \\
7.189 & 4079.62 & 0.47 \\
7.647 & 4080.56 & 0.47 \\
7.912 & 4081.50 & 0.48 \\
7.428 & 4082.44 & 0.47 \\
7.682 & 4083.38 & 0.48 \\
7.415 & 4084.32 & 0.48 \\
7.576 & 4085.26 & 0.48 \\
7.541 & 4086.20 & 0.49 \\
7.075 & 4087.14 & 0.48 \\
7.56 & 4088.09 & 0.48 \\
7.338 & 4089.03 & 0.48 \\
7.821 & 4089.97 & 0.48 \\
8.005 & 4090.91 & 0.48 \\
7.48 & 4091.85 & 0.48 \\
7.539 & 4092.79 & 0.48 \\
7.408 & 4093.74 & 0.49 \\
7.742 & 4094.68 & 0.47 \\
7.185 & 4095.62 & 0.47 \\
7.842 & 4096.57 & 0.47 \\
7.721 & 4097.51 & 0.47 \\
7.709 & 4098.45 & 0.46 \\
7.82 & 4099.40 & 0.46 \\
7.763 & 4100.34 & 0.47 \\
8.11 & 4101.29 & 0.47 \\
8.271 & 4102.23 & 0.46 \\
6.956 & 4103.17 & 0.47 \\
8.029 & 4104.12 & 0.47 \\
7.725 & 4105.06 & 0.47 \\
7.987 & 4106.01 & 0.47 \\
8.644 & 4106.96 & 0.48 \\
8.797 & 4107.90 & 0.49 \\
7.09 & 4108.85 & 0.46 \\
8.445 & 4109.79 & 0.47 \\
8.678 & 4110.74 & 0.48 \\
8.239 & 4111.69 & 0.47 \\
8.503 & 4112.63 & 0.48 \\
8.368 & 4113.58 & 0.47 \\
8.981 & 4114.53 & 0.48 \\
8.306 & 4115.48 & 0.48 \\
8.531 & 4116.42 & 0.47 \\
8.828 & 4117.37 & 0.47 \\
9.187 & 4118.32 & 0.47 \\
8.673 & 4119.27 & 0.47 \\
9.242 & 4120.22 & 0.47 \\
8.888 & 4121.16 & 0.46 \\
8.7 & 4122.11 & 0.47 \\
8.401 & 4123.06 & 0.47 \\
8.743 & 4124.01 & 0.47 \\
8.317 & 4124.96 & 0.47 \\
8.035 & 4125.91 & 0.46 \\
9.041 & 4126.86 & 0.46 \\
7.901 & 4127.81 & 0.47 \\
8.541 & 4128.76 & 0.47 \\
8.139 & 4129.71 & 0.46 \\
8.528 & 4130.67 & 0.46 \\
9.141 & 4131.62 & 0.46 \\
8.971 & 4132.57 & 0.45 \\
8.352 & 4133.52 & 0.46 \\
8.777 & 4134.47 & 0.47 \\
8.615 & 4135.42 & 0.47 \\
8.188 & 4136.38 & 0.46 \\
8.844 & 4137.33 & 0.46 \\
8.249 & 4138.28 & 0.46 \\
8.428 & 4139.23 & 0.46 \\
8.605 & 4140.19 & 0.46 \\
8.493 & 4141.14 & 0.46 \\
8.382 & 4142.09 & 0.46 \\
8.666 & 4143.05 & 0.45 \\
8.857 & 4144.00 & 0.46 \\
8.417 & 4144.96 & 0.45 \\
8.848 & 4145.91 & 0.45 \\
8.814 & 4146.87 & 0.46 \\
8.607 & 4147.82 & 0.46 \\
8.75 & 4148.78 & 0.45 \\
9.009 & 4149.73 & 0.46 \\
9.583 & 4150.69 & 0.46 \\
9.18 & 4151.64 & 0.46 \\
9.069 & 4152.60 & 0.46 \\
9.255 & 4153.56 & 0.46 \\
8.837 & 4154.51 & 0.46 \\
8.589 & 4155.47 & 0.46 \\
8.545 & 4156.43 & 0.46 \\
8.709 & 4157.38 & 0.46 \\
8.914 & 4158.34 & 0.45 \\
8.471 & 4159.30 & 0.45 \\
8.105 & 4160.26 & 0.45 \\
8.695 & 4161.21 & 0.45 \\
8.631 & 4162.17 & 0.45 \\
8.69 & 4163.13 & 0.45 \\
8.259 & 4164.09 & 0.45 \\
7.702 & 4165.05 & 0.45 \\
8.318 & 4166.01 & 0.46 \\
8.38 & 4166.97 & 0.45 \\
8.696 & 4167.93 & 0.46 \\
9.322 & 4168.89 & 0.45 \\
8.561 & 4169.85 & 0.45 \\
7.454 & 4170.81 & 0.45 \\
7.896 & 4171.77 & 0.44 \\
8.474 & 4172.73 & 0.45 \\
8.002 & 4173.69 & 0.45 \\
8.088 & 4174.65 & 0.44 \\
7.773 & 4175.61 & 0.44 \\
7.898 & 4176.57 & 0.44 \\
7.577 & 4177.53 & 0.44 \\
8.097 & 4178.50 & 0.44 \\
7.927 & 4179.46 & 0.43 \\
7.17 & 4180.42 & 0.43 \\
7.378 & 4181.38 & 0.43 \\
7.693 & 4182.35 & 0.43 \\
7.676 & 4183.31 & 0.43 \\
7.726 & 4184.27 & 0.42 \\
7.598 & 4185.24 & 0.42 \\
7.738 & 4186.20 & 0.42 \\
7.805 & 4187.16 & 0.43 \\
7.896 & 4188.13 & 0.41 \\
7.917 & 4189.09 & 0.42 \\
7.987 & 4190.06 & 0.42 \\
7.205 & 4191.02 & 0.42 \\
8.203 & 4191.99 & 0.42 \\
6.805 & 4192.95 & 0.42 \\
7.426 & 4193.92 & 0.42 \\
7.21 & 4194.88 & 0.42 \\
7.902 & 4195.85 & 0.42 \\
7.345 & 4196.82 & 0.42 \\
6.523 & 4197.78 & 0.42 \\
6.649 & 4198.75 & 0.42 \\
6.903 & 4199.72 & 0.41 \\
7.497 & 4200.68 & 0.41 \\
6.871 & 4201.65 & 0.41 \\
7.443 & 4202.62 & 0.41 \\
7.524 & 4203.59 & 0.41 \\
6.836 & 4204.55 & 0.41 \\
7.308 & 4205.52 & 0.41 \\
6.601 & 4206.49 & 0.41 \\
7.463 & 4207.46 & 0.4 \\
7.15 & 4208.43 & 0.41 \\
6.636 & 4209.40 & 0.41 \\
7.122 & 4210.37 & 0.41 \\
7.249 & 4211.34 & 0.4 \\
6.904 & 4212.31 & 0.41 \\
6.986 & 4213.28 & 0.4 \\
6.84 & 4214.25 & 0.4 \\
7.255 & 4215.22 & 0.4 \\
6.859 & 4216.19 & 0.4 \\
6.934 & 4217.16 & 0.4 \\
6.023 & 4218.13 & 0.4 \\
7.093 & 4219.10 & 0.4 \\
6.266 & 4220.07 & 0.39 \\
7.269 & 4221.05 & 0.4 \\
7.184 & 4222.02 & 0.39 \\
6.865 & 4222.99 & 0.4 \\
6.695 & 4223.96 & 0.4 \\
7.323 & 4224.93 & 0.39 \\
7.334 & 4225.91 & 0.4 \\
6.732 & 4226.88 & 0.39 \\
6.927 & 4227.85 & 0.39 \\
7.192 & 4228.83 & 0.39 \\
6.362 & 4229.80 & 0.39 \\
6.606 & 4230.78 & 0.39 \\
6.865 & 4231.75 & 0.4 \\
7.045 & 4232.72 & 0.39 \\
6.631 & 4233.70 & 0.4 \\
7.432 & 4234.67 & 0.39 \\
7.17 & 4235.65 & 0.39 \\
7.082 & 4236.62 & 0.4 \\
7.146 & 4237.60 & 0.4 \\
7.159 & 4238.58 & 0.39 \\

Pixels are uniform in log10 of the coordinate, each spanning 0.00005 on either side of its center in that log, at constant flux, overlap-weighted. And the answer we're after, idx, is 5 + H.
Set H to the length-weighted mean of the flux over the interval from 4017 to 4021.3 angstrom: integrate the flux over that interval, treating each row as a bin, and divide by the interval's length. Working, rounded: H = 7.2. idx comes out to 12.2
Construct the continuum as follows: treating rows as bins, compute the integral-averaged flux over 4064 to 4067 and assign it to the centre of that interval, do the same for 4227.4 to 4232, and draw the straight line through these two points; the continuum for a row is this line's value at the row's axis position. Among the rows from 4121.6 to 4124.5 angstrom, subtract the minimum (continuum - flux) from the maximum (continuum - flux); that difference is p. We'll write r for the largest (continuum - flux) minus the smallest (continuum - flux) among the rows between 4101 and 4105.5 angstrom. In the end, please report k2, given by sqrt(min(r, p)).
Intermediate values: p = 0.3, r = 1.3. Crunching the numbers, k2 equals 0.59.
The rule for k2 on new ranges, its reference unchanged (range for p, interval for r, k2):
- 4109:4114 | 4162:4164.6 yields 0.65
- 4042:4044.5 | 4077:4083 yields 0.46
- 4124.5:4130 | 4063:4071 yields 1.07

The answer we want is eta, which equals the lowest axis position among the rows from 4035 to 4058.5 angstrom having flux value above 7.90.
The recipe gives 4043.15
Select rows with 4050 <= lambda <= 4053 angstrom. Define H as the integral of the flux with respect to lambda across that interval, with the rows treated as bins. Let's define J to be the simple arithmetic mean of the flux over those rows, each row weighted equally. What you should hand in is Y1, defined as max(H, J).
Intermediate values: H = 23.1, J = 7.7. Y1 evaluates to 23.1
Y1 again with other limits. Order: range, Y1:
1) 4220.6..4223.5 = 20.6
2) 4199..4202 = 21.2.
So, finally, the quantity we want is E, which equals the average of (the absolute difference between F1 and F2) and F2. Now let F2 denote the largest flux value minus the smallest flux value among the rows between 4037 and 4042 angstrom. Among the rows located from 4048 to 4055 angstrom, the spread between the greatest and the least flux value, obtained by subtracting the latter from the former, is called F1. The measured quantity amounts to 0.46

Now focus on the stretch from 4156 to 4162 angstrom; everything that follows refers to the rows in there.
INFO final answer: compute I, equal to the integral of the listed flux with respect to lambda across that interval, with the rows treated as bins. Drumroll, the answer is 51.5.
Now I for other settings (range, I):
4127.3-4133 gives 48.6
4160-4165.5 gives 46.0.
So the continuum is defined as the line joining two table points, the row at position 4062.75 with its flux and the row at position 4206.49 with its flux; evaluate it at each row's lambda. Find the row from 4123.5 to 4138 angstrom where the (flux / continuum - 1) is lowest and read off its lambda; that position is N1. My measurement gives 4127.81 angstrom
